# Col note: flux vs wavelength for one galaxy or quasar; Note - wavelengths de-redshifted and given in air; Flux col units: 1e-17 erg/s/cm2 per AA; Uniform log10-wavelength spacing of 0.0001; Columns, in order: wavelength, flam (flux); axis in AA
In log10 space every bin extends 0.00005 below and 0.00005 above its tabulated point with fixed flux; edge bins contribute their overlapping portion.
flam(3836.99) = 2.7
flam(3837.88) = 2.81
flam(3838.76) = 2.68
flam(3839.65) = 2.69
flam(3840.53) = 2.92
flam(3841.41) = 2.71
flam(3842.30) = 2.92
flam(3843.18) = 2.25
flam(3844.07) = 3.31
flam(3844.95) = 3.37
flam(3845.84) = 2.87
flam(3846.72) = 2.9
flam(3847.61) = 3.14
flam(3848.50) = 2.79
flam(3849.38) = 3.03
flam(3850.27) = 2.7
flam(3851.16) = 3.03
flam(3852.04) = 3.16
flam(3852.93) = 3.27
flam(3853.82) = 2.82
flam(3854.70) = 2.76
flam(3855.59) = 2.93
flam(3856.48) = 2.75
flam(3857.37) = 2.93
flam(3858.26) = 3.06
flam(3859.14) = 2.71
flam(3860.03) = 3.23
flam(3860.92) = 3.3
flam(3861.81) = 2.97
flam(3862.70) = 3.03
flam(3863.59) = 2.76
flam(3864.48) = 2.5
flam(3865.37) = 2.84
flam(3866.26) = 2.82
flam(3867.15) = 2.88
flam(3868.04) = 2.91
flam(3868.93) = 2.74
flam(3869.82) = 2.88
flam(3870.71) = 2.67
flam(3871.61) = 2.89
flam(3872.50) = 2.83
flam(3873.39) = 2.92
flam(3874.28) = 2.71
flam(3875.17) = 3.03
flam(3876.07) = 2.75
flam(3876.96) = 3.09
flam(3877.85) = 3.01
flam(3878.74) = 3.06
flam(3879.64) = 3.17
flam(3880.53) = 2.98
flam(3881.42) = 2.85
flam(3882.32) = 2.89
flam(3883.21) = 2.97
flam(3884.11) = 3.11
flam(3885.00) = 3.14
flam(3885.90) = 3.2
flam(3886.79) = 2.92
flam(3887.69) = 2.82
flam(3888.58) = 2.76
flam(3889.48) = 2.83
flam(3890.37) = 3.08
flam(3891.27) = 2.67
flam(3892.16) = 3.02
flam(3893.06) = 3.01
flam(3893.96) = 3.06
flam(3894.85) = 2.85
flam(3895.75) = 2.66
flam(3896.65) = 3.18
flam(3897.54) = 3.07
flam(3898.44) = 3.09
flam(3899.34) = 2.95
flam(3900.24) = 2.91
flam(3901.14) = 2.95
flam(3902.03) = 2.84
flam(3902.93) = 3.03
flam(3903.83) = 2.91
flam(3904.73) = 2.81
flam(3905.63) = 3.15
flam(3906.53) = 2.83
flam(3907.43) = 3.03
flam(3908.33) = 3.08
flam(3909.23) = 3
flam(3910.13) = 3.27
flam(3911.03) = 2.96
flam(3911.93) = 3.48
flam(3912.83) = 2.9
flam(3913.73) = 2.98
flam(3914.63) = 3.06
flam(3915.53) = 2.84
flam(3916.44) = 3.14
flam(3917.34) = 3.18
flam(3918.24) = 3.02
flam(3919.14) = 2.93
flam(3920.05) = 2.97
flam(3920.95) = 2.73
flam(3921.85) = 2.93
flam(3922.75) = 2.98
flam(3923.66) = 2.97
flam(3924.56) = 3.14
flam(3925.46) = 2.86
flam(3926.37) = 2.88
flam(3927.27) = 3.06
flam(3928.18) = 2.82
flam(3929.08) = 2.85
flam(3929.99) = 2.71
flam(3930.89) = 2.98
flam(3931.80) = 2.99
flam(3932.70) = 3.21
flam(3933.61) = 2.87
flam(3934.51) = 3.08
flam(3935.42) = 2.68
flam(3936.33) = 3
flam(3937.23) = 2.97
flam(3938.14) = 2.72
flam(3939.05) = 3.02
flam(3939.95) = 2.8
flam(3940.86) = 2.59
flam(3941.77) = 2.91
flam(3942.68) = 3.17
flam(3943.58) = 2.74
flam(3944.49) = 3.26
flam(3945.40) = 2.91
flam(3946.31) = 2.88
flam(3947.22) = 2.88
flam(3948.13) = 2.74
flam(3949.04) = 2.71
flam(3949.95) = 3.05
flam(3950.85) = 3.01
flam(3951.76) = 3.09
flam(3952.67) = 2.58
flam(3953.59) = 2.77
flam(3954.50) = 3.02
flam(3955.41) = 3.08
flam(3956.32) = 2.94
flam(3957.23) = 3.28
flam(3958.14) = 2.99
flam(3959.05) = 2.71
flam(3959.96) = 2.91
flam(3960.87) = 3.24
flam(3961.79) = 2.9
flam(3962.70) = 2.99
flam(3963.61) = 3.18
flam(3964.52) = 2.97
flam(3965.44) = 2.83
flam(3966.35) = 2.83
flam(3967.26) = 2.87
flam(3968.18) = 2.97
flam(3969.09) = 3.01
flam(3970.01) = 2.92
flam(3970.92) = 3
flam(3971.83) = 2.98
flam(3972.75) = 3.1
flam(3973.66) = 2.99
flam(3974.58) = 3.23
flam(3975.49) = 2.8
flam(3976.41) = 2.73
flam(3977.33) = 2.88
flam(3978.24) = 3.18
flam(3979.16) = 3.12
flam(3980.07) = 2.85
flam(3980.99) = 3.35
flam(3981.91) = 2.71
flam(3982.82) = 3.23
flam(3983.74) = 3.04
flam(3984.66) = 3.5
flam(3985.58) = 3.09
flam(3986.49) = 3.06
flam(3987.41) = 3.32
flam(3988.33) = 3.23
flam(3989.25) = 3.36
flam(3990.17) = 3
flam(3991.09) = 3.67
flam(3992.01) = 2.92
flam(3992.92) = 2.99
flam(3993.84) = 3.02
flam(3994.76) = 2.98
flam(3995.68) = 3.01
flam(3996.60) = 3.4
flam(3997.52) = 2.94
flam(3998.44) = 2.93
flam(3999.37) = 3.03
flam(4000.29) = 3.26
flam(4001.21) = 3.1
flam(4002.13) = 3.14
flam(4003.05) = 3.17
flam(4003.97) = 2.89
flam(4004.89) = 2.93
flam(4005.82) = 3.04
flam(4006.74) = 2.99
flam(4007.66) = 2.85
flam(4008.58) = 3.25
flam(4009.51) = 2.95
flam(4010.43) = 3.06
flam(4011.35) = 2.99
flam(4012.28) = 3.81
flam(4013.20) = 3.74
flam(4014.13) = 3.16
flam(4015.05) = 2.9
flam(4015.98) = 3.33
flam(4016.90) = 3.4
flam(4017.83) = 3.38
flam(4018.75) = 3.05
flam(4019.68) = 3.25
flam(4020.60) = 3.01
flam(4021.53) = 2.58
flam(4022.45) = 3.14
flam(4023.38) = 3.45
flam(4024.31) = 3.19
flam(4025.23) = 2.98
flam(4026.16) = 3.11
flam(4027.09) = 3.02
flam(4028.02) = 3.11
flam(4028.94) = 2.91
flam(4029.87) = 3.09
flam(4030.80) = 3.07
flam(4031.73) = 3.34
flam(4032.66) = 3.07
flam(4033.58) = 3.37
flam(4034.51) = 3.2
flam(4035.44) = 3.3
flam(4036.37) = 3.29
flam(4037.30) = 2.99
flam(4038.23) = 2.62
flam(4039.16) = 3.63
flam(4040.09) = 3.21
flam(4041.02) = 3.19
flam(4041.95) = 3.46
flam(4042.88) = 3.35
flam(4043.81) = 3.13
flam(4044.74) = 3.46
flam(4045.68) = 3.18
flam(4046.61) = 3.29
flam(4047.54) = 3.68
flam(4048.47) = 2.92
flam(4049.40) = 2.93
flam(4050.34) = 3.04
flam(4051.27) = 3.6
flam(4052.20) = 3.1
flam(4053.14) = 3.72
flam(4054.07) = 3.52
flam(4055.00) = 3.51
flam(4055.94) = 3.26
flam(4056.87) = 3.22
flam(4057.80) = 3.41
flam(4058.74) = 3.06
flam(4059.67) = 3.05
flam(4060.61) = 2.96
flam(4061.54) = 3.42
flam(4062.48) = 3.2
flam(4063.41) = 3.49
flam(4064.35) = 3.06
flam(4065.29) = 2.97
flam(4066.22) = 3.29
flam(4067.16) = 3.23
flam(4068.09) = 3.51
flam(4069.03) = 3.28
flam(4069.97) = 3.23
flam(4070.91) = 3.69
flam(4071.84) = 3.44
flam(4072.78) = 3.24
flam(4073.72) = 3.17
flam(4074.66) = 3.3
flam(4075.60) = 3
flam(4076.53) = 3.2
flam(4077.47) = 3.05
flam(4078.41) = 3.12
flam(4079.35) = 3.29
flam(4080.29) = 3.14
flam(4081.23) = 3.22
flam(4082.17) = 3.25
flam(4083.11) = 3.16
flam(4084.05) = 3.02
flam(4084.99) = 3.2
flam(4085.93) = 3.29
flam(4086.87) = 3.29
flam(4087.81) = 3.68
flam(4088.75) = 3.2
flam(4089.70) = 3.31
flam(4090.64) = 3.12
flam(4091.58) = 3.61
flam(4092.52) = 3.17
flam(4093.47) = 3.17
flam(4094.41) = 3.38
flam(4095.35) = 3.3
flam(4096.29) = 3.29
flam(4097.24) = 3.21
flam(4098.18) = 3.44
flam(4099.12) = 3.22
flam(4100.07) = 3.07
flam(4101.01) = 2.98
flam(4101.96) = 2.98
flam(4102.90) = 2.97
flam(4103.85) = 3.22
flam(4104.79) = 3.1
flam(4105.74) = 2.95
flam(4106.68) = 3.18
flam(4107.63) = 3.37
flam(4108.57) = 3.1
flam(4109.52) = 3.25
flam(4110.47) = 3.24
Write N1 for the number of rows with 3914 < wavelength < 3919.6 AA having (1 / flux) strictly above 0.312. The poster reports 6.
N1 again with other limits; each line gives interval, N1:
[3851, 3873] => 22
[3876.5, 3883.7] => 8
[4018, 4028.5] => 9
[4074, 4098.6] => 12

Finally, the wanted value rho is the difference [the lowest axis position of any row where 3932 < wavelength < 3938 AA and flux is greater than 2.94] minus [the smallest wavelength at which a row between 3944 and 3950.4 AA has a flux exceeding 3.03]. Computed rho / -11.8 AA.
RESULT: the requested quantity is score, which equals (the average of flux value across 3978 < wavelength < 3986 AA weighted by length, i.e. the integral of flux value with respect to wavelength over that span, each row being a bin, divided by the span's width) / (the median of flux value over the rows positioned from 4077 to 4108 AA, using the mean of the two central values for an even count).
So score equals 0.97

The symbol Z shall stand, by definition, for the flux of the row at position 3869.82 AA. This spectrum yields 2.88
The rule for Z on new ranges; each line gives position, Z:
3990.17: 3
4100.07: 3.07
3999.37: 3.03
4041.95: 3.46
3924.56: 3.14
